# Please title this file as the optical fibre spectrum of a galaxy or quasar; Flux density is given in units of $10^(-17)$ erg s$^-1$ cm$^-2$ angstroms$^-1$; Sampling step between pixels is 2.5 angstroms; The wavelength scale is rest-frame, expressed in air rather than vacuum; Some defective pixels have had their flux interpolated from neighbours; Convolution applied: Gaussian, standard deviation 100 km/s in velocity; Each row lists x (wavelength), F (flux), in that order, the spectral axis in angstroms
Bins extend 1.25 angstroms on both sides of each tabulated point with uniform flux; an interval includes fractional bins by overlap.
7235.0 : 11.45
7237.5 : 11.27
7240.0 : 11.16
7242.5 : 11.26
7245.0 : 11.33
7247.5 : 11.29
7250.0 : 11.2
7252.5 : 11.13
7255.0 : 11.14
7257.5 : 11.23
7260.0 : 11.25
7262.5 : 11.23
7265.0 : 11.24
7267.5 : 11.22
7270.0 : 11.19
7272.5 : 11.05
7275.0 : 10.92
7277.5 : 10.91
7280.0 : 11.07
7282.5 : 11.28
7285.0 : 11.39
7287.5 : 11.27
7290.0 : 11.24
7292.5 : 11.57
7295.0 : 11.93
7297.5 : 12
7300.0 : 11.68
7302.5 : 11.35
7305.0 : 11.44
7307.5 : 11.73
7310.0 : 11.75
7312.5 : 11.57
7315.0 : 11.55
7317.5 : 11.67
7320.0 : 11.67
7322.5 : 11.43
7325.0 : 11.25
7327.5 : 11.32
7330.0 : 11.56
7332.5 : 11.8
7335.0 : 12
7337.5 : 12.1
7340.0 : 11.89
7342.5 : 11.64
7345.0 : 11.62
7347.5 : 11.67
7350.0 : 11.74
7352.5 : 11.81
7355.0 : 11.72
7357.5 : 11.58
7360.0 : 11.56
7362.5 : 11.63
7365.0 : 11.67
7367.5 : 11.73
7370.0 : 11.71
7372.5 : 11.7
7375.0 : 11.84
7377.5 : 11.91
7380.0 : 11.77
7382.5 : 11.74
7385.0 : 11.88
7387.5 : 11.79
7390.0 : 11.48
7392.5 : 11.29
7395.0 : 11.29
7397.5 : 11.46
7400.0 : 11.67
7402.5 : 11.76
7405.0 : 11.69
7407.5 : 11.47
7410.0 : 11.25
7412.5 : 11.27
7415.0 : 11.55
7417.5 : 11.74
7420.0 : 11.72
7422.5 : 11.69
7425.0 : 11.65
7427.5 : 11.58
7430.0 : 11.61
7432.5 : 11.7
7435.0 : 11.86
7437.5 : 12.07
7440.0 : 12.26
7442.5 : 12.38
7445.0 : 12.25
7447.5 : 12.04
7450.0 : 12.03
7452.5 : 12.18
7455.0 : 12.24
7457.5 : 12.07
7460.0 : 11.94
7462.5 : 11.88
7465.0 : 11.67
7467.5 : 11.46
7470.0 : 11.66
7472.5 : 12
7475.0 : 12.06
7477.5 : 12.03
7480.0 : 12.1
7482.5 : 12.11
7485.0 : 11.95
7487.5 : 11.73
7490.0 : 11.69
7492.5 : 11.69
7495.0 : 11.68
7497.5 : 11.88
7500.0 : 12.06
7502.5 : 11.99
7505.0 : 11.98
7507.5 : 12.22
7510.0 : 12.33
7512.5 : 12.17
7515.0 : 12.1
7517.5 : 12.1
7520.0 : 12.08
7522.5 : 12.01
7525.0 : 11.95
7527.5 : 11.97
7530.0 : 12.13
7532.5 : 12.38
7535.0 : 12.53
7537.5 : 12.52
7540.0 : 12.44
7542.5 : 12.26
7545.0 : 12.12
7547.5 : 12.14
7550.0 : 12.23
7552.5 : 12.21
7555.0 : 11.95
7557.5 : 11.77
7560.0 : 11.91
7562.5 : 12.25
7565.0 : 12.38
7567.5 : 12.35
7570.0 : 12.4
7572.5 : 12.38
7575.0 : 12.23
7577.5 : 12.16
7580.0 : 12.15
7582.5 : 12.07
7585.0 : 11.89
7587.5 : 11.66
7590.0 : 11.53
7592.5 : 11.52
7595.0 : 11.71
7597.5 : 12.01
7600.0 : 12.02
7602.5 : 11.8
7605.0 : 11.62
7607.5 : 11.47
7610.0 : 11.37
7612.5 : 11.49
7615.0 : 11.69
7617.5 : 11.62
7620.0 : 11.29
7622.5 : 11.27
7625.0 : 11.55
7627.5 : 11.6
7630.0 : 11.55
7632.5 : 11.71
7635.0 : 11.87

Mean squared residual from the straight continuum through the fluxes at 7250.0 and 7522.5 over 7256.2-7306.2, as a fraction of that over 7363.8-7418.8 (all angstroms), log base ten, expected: 0.11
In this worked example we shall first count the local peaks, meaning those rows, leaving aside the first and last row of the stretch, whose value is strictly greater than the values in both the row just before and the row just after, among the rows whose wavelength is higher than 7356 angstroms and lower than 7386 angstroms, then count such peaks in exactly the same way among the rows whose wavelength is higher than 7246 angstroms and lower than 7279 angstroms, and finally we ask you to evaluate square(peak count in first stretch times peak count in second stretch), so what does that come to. 16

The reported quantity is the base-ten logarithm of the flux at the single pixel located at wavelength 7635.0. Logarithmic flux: 1.07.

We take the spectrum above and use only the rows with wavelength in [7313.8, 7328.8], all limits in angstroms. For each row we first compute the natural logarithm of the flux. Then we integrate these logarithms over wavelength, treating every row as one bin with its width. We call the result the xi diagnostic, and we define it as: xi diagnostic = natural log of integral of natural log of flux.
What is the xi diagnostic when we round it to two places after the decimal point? 3.60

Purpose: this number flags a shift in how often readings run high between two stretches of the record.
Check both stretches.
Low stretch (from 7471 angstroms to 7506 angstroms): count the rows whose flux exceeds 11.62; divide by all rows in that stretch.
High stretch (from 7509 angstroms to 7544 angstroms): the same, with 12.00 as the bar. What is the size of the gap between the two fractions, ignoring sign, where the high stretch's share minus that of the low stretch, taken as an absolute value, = 0.14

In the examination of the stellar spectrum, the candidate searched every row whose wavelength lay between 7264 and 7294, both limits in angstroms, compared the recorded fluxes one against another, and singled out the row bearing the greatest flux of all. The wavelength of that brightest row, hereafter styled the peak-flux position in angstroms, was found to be 7292.5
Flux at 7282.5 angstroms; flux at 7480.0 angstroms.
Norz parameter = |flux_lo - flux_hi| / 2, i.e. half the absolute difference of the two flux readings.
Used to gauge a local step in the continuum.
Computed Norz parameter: 0.41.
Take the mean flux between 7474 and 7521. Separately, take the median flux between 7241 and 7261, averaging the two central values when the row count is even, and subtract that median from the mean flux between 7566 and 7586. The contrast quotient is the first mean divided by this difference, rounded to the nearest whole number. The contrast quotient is 12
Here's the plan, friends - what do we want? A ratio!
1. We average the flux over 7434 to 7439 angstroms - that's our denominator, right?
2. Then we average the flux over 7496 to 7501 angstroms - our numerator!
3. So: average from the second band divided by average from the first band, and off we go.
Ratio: 1.00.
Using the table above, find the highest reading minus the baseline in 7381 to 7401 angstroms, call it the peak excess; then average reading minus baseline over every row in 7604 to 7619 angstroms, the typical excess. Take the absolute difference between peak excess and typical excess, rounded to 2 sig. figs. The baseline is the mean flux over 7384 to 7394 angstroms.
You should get 0.34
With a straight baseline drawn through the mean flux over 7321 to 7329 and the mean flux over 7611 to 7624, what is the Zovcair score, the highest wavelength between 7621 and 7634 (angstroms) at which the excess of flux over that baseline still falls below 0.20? 7630.0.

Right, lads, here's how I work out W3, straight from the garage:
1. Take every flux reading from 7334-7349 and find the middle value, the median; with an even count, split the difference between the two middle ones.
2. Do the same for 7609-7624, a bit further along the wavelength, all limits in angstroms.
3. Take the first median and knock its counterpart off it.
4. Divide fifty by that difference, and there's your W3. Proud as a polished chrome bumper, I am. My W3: 143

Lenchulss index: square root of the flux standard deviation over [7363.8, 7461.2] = 0.53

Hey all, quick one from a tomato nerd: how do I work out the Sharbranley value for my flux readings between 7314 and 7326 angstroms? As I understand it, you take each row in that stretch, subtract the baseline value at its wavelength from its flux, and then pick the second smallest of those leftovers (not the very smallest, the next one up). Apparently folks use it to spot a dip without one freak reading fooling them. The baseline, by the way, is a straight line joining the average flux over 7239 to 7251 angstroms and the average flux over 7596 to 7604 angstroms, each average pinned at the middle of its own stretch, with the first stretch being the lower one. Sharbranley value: 0.03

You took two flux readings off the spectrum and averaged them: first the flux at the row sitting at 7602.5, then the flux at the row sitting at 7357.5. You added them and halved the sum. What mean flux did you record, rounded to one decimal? 11.7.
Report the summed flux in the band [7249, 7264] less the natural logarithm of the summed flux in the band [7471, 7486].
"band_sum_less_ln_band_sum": 62.9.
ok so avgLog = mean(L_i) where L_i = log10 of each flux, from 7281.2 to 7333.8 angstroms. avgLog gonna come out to 1.062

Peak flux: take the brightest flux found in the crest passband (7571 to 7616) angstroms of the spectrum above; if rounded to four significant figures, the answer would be 12.38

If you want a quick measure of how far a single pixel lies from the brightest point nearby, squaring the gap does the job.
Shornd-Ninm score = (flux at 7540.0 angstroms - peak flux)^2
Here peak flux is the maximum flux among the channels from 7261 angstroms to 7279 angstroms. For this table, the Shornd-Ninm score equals 1.44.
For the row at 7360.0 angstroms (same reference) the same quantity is 0.10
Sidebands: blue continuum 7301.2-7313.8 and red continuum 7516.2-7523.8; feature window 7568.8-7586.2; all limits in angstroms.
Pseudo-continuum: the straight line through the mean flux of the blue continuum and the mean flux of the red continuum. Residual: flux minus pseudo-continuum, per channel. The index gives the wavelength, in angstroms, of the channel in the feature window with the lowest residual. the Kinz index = 7585.0 angstroms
